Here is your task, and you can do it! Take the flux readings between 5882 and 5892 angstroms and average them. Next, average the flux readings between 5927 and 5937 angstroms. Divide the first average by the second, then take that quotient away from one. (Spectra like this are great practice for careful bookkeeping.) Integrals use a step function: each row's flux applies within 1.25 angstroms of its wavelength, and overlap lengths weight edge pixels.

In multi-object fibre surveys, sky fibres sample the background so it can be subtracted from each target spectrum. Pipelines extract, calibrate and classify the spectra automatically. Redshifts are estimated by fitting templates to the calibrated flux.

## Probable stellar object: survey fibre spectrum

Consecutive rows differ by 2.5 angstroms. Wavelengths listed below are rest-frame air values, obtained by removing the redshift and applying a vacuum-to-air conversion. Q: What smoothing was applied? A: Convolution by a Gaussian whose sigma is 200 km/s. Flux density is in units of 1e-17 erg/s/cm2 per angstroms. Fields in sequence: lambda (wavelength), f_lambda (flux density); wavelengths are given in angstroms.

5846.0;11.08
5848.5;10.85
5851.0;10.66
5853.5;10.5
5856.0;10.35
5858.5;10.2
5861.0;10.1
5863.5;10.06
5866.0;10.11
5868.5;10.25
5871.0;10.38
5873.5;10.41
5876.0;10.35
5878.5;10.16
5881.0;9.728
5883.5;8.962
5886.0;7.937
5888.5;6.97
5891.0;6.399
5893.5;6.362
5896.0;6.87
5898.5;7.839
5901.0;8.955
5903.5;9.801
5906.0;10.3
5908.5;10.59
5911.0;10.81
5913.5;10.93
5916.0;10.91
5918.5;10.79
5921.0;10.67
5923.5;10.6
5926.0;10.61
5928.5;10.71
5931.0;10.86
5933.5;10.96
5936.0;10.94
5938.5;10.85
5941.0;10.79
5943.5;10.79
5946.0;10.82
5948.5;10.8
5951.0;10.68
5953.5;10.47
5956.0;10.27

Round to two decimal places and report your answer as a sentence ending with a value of 0.30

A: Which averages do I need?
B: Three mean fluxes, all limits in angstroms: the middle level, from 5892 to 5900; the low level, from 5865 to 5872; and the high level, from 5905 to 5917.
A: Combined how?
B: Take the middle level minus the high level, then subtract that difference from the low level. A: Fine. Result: 13.9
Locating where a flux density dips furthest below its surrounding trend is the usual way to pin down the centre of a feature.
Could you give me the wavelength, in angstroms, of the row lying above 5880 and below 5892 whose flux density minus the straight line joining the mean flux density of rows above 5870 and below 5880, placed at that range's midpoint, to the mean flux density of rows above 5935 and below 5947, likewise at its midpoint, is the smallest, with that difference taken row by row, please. 5891.0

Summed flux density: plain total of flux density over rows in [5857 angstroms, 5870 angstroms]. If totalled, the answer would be 50.7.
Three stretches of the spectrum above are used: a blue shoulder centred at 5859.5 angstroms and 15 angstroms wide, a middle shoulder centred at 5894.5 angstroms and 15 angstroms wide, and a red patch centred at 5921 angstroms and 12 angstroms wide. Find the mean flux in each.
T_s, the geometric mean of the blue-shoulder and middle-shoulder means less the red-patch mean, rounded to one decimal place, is -2.1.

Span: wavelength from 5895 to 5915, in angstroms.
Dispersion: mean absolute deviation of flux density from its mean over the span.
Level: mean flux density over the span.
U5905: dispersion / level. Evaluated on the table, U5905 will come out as 0.13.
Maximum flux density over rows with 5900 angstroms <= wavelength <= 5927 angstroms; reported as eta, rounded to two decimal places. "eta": 10.93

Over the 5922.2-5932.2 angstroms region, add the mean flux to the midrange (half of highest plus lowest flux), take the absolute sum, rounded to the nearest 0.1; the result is 21.4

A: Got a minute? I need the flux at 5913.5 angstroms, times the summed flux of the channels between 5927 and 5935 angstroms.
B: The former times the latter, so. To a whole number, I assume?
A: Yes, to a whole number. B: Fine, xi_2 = 356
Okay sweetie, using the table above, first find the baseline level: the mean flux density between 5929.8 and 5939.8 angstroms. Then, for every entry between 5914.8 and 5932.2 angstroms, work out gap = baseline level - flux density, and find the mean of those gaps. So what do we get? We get 0.17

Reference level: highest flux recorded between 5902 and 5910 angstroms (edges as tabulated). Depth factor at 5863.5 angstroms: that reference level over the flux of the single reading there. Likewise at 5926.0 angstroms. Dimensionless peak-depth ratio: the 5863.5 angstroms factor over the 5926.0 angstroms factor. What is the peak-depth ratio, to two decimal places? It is 1.05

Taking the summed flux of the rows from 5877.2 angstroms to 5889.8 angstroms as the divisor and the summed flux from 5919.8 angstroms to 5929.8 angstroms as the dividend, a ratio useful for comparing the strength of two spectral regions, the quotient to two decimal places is 0.97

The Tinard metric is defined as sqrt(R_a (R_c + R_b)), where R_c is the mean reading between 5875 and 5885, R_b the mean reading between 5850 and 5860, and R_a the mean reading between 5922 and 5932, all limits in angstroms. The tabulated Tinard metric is 14.7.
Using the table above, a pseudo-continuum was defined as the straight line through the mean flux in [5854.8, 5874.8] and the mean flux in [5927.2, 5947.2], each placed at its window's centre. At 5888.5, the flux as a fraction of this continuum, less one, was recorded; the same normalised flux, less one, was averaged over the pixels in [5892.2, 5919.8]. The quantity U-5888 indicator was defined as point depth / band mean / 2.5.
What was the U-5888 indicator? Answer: 1.3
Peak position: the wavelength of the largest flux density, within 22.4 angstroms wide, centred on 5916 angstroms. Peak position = 5913.5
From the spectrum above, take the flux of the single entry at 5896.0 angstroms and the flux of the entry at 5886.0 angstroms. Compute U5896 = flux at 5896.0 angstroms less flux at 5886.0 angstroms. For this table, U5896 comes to -1.1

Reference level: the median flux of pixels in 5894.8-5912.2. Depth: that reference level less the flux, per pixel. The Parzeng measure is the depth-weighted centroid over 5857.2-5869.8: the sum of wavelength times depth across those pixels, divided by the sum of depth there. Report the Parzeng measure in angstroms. 5863.7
